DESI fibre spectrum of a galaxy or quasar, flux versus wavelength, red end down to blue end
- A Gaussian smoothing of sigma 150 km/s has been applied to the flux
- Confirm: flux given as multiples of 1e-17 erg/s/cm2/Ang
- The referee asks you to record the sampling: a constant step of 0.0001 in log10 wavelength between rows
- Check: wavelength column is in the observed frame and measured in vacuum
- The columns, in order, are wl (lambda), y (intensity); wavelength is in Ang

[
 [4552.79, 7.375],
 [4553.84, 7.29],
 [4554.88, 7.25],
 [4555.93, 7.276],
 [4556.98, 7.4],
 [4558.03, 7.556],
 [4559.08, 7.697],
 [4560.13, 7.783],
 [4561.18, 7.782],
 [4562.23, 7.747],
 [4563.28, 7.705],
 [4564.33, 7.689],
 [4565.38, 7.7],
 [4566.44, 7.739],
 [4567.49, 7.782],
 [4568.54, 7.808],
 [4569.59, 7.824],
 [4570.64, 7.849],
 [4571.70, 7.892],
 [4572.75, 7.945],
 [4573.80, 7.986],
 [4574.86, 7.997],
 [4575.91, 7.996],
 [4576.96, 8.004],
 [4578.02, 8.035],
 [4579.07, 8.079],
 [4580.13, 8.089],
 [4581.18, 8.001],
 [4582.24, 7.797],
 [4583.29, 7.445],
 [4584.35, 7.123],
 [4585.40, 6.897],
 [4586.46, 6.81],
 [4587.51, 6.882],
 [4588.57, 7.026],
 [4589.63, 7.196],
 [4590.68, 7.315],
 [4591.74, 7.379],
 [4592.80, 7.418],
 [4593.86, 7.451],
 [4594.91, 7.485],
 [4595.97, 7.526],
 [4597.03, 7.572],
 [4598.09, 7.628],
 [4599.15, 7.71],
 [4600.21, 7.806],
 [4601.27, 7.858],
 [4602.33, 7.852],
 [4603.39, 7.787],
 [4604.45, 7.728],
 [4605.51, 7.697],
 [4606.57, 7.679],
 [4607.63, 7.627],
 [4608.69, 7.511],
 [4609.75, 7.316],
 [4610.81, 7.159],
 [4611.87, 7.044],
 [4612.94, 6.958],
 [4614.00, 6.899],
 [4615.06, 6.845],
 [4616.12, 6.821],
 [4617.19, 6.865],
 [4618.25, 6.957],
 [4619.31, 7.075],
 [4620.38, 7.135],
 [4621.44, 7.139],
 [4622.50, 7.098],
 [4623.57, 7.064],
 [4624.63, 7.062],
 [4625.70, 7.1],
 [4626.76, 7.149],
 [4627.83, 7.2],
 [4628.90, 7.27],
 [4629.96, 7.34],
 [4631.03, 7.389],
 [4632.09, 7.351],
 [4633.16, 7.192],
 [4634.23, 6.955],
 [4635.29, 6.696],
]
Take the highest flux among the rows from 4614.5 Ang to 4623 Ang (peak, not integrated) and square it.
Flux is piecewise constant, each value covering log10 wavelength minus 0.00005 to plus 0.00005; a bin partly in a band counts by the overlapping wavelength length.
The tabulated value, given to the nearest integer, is 51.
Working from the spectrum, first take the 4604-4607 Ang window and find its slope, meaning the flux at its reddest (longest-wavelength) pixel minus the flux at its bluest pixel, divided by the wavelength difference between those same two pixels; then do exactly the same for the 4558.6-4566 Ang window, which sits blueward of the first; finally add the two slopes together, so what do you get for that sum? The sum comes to -0.023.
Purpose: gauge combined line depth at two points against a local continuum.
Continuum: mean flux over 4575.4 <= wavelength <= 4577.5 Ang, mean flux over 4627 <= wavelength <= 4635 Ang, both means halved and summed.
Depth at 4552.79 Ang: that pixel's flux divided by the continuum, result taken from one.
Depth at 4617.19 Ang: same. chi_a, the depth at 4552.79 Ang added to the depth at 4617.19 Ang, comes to 0.13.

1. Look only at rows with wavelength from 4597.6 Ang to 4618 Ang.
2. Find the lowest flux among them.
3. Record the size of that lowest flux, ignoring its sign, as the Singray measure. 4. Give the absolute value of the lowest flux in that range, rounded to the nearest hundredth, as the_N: 6.82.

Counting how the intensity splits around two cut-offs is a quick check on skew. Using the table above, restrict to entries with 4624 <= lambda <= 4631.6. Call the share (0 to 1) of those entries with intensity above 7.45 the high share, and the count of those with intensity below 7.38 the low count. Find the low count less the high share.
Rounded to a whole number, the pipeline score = 6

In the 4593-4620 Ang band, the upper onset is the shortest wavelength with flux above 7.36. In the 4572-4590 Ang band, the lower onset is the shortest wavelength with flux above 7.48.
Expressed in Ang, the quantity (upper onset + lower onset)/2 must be 4583.3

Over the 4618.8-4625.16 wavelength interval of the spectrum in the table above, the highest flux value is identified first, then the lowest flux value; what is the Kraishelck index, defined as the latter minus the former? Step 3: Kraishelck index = -0.08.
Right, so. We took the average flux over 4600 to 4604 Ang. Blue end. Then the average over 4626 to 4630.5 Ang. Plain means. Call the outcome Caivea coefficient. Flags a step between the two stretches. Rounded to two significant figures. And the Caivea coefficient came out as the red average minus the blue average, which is -0.59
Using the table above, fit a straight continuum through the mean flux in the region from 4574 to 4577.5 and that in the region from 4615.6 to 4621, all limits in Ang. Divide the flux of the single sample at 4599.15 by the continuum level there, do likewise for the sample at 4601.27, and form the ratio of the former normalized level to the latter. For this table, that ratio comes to 0.97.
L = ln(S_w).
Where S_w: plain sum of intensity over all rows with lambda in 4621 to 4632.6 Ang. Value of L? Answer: 4.4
